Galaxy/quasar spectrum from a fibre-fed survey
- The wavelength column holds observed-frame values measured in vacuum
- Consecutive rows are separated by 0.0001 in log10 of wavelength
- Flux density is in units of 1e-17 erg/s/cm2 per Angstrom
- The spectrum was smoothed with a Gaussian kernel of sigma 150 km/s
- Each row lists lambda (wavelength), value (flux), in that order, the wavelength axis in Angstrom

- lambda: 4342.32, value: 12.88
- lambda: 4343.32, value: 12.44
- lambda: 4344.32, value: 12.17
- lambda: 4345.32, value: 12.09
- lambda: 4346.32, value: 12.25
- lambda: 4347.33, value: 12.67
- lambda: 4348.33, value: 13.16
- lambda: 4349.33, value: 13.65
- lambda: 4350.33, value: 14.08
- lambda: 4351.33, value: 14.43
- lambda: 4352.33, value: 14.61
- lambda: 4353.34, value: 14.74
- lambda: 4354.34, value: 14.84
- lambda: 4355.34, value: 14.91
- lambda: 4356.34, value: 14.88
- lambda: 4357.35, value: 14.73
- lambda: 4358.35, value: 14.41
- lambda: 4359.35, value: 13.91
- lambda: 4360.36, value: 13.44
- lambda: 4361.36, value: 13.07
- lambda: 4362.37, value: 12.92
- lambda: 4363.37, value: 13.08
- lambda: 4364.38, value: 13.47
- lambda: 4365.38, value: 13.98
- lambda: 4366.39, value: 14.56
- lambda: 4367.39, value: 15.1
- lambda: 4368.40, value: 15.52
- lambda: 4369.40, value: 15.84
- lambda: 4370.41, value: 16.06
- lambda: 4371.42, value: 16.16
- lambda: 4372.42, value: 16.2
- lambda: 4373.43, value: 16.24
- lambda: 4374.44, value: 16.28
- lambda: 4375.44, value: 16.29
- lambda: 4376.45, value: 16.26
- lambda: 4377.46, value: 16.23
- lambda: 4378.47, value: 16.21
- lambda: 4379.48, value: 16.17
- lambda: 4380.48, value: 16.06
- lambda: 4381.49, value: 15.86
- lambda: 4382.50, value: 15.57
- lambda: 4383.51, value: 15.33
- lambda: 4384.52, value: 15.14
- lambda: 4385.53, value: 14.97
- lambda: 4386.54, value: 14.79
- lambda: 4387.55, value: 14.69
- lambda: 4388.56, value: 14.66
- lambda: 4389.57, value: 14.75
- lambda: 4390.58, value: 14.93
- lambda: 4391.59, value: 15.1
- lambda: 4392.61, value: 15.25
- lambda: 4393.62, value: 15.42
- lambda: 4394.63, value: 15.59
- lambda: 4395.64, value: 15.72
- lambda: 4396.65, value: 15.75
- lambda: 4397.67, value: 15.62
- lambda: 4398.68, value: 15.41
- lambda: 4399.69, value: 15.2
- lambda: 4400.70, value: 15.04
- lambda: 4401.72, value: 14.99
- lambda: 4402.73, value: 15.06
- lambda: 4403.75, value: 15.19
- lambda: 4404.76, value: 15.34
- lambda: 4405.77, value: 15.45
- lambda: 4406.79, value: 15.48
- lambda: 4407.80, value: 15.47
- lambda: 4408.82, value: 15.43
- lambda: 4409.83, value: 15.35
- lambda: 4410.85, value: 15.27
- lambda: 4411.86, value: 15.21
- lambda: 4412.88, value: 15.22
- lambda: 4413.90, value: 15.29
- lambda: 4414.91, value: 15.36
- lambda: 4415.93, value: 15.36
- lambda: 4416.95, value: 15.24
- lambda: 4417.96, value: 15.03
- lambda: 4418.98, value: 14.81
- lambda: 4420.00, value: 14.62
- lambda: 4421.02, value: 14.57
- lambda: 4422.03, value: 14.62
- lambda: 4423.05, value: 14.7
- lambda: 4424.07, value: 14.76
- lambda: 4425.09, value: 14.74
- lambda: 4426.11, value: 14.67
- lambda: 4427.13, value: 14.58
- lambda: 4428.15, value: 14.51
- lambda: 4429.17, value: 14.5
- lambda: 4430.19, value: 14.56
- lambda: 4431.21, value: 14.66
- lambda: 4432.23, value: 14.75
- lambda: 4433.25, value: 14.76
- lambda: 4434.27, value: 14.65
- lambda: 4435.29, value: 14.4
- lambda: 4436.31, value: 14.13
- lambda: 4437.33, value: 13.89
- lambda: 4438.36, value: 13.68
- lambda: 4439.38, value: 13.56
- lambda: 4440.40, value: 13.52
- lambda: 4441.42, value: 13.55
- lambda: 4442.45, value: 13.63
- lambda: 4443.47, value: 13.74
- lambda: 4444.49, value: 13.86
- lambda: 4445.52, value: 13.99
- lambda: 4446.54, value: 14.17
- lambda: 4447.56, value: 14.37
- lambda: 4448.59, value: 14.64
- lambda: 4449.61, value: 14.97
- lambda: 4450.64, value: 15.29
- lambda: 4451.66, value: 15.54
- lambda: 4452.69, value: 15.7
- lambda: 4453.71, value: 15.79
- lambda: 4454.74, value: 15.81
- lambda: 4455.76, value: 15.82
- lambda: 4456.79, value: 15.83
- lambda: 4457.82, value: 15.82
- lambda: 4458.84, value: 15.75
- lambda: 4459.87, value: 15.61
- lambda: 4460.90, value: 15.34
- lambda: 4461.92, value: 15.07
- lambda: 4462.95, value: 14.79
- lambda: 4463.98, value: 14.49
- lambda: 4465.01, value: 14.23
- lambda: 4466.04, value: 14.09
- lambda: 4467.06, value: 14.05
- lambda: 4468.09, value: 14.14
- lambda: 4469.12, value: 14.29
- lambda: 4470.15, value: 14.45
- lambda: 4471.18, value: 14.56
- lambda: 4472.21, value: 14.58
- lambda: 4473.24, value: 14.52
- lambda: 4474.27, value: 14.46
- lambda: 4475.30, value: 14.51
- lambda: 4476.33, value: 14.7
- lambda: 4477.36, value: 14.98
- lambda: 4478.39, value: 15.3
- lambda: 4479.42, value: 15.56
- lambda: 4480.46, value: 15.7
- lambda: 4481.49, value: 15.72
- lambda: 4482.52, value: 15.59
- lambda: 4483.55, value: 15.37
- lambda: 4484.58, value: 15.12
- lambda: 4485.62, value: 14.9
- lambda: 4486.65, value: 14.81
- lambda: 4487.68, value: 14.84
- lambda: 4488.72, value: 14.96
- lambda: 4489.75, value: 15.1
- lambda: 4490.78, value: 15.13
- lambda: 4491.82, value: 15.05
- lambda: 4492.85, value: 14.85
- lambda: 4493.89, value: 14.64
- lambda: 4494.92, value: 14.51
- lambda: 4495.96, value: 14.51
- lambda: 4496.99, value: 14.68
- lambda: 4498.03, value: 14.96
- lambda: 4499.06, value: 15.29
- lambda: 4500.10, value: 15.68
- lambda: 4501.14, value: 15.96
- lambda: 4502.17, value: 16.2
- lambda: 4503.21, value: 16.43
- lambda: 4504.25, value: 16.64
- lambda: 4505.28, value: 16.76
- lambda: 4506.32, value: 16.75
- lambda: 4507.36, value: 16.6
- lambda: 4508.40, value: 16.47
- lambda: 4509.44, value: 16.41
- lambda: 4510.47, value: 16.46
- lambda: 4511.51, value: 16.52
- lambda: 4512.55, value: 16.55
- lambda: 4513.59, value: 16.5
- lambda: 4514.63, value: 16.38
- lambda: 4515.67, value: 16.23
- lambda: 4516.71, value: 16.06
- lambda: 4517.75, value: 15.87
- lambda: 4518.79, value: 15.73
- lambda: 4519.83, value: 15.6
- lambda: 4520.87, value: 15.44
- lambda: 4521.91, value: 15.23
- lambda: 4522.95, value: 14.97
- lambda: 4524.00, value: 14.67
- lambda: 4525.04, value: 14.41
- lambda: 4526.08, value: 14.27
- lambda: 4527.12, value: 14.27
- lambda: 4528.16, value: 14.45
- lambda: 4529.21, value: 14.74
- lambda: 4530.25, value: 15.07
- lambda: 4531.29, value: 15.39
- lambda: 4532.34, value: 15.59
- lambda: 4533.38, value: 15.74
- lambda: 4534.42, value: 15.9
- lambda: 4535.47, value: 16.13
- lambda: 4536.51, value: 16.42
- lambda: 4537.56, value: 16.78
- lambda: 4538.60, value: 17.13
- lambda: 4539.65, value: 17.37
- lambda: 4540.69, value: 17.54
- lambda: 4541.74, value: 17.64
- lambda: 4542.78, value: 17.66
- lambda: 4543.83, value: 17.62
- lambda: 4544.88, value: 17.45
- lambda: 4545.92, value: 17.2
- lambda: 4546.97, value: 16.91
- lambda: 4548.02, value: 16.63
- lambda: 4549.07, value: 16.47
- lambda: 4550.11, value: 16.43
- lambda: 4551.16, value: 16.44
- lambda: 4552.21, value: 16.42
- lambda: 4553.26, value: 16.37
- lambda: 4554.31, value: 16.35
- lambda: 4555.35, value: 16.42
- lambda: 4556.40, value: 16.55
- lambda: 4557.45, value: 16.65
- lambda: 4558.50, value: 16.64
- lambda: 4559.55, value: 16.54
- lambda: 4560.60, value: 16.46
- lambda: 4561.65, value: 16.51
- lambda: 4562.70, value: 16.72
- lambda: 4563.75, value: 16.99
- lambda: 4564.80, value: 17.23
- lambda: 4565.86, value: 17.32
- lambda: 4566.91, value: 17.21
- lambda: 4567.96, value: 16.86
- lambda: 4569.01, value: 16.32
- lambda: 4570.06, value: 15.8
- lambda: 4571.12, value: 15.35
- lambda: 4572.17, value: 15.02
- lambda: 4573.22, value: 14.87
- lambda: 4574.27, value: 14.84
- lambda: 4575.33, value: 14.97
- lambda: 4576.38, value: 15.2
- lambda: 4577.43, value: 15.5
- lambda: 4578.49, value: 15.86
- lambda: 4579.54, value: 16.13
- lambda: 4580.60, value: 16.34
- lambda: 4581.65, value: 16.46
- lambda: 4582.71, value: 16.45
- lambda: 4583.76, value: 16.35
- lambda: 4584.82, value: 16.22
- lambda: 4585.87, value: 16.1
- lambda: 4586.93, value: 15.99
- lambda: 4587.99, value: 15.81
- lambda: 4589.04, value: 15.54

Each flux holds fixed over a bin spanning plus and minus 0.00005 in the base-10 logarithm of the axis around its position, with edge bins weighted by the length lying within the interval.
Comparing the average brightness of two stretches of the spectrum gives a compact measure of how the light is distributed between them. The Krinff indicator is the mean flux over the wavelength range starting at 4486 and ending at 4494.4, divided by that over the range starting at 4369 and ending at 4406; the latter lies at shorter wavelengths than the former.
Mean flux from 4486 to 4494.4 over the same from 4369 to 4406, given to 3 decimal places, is 0.961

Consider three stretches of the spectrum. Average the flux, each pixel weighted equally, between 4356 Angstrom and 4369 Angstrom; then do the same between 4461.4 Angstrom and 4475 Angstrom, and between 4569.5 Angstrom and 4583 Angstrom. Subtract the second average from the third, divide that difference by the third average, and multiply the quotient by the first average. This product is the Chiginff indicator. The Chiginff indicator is 1.0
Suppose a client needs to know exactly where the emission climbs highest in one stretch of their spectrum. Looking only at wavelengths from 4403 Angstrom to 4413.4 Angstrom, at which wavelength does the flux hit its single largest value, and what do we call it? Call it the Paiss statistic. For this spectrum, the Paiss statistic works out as 4406.79 Angstrom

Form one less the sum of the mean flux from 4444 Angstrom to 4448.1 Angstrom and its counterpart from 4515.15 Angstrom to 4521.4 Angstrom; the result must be -28.9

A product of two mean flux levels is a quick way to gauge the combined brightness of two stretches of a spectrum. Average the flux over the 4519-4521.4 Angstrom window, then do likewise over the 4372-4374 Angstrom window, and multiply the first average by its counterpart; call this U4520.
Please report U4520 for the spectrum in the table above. 252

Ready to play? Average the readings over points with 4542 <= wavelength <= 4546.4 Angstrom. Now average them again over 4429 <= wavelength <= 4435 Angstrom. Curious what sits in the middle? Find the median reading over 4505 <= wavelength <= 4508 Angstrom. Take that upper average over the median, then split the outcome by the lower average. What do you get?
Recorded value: 0.071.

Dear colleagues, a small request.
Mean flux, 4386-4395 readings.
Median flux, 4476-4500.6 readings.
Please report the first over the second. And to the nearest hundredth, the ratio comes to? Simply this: 1.00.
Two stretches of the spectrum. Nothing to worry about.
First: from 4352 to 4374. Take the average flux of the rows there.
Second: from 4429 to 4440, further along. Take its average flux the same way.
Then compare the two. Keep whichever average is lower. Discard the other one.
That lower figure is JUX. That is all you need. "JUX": 14.3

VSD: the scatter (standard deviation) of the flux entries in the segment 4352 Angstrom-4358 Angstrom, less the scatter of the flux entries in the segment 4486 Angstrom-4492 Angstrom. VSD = -0.02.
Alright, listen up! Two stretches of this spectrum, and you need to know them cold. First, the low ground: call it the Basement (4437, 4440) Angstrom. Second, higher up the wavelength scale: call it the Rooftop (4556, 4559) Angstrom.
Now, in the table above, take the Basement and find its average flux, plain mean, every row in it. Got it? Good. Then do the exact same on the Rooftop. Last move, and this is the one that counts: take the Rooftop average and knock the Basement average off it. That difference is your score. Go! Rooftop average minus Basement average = 3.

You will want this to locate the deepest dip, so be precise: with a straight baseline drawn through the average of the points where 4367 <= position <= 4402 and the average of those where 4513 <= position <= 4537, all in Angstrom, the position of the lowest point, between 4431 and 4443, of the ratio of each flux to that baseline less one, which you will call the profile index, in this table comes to 4440.40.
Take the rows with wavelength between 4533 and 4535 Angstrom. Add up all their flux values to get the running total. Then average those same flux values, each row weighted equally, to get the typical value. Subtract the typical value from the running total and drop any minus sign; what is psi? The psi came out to 15.8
